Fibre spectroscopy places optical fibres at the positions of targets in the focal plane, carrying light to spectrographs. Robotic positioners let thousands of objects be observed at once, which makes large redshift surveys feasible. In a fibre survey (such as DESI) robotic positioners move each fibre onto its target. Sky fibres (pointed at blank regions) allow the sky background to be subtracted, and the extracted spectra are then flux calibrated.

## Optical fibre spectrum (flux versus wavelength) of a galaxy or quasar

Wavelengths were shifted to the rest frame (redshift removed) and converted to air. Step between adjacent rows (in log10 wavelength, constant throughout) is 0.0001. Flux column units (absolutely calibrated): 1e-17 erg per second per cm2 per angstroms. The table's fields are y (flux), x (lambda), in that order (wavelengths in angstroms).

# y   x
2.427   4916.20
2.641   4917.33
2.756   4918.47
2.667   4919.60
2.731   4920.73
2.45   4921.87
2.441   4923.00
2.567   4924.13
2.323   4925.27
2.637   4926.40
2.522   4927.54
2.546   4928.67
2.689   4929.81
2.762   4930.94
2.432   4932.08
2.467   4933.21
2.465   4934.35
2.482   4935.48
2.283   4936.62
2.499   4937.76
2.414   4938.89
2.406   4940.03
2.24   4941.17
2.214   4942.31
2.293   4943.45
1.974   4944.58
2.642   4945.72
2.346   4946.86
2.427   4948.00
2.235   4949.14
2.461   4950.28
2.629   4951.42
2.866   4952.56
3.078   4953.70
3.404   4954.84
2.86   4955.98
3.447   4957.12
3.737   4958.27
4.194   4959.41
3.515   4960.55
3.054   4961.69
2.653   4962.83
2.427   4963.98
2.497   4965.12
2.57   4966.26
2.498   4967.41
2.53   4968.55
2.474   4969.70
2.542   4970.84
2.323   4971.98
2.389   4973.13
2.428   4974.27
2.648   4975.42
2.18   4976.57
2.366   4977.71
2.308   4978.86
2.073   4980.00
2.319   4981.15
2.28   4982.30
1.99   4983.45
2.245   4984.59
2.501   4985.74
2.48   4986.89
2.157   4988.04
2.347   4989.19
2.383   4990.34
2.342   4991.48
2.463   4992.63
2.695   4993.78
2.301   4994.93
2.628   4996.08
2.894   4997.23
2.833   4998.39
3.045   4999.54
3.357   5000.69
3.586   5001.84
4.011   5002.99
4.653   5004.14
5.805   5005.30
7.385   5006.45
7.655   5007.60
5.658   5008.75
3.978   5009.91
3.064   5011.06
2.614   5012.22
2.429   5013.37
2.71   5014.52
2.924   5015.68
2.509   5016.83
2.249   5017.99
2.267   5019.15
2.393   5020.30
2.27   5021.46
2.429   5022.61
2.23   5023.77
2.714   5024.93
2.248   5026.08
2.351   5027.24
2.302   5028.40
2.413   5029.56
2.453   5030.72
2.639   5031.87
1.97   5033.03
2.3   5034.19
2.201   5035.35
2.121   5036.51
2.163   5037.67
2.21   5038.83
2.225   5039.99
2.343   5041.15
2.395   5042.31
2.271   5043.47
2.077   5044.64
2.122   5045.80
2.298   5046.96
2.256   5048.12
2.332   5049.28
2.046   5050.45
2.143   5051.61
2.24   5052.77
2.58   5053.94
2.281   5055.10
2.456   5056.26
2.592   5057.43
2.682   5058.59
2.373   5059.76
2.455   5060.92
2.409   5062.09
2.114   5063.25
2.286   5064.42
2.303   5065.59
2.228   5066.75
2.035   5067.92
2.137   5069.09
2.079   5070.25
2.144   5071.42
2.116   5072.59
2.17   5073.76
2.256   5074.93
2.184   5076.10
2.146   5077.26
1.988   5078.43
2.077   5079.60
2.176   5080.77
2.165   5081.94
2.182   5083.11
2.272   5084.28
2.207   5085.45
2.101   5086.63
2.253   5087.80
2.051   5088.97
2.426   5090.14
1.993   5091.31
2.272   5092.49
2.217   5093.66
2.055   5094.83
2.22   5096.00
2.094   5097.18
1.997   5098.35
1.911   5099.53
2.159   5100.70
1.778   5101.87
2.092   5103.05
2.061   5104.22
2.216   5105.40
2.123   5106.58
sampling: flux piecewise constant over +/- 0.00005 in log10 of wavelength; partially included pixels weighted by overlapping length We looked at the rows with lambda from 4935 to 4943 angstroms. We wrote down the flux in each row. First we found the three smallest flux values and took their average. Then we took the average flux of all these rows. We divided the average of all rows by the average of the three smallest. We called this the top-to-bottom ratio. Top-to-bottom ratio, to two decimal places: 1.05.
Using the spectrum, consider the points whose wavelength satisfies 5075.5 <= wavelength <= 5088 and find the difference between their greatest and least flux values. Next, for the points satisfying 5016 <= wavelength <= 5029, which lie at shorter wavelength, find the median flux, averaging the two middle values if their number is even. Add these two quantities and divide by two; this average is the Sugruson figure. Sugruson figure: 1.29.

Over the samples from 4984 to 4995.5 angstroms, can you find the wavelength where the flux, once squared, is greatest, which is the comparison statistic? 4993.78 angstroms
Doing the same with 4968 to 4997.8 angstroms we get 4997.23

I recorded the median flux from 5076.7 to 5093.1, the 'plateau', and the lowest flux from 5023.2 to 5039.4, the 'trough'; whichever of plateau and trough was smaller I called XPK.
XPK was 1.97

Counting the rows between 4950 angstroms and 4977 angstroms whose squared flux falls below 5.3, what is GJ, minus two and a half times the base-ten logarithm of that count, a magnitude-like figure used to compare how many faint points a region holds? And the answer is 0.0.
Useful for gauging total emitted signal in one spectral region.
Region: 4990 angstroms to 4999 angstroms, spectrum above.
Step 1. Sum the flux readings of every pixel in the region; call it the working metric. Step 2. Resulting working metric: 20.5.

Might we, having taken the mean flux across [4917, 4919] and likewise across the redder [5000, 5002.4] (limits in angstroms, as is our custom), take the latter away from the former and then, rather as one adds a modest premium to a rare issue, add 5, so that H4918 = 4.2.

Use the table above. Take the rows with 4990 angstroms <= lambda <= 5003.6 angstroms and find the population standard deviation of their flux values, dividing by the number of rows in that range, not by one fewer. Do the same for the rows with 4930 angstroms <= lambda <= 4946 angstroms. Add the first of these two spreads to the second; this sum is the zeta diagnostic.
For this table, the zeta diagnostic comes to 0.7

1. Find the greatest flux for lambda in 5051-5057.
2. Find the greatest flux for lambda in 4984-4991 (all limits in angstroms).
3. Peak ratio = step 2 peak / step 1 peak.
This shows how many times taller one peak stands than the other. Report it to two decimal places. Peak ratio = 0.97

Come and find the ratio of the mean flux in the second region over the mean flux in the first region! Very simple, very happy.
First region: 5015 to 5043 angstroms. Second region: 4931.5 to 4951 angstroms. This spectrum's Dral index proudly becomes 1.01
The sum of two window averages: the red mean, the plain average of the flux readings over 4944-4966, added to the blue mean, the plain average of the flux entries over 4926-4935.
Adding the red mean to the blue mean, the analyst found 5.43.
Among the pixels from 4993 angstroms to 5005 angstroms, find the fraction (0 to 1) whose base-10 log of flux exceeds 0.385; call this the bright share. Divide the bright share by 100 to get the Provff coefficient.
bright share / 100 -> 0.0090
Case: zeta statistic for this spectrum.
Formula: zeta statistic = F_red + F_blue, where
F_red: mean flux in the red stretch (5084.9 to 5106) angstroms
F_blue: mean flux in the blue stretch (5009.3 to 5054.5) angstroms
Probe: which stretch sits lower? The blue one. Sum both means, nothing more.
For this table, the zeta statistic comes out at 4.51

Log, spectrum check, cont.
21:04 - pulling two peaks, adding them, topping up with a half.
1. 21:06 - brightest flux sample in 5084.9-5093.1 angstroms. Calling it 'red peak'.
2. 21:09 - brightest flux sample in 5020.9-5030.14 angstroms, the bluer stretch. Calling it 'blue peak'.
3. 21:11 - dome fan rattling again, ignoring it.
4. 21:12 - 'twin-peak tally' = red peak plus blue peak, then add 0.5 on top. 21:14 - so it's 5.6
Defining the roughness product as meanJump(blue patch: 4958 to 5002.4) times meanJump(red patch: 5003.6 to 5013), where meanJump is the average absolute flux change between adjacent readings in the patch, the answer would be 0.24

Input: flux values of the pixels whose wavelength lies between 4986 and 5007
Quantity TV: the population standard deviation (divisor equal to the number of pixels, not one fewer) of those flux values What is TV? 1.35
